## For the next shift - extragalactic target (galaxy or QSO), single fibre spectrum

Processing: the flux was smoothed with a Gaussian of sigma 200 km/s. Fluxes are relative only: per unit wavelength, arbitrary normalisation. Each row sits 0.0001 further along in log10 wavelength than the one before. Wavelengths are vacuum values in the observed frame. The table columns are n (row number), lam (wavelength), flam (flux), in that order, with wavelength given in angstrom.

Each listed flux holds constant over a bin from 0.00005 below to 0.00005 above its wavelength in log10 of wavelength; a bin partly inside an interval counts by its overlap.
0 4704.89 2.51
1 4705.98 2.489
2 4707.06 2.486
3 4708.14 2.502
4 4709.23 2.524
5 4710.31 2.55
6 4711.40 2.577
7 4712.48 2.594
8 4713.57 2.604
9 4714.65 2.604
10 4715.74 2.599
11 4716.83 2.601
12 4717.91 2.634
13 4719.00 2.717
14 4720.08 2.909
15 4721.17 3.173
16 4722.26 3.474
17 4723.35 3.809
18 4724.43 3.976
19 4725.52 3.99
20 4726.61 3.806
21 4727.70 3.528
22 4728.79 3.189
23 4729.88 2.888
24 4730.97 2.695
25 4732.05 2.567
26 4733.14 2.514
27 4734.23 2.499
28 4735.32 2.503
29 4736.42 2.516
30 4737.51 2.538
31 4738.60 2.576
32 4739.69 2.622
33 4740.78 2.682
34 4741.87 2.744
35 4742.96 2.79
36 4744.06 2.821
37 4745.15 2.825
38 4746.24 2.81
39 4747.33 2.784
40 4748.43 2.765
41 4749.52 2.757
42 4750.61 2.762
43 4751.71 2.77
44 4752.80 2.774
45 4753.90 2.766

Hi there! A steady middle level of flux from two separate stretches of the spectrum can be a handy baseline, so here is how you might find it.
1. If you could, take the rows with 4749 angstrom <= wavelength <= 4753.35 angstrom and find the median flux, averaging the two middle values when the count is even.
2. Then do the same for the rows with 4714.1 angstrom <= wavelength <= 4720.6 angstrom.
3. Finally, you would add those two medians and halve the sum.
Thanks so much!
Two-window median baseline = 2.7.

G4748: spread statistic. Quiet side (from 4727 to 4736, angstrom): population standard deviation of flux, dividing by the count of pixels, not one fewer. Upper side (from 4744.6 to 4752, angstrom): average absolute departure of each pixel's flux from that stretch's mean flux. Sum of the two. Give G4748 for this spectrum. 0.38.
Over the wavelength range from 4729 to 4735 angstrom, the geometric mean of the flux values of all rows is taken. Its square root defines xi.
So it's 1.621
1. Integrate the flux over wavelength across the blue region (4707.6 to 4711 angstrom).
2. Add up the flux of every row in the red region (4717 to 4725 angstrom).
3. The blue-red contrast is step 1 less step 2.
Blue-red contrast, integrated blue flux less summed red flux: -14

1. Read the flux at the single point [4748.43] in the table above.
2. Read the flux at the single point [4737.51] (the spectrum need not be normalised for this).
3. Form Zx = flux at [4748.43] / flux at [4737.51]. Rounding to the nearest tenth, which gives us 1.1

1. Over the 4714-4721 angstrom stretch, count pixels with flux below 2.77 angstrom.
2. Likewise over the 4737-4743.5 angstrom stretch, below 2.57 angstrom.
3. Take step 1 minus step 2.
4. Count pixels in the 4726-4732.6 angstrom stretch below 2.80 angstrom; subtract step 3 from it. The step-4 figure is -2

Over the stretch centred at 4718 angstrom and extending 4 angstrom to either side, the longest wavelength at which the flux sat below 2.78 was 4719.00 angstrom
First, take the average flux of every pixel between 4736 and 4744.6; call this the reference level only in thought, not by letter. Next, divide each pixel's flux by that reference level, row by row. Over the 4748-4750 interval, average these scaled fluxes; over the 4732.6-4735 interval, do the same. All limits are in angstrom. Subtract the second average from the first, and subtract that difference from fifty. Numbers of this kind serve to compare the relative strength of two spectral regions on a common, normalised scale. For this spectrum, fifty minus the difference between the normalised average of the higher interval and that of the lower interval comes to 49.9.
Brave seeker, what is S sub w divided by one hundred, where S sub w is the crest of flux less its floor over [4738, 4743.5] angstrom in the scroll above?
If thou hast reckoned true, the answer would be 0.0021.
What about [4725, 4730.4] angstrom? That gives 0.0110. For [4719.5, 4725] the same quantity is 0.0107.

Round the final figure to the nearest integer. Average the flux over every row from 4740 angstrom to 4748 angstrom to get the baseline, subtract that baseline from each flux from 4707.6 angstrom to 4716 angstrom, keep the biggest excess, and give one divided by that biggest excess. -6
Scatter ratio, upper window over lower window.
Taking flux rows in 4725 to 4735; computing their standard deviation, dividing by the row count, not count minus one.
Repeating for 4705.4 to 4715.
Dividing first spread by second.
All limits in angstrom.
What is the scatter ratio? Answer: 11.8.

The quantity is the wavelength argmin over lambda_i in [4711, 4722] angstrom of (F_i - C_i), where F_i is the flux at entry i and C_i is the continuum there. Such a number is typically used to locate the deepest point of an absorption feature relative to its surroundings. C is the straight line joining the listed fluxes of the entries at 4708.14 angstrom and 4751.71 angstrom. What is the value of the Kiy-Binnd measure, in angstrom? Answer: 4716.83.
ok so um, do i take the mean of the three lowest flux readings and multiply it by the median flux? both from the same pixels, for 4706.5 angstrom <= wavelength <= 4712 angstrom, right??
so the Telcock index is 6.3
